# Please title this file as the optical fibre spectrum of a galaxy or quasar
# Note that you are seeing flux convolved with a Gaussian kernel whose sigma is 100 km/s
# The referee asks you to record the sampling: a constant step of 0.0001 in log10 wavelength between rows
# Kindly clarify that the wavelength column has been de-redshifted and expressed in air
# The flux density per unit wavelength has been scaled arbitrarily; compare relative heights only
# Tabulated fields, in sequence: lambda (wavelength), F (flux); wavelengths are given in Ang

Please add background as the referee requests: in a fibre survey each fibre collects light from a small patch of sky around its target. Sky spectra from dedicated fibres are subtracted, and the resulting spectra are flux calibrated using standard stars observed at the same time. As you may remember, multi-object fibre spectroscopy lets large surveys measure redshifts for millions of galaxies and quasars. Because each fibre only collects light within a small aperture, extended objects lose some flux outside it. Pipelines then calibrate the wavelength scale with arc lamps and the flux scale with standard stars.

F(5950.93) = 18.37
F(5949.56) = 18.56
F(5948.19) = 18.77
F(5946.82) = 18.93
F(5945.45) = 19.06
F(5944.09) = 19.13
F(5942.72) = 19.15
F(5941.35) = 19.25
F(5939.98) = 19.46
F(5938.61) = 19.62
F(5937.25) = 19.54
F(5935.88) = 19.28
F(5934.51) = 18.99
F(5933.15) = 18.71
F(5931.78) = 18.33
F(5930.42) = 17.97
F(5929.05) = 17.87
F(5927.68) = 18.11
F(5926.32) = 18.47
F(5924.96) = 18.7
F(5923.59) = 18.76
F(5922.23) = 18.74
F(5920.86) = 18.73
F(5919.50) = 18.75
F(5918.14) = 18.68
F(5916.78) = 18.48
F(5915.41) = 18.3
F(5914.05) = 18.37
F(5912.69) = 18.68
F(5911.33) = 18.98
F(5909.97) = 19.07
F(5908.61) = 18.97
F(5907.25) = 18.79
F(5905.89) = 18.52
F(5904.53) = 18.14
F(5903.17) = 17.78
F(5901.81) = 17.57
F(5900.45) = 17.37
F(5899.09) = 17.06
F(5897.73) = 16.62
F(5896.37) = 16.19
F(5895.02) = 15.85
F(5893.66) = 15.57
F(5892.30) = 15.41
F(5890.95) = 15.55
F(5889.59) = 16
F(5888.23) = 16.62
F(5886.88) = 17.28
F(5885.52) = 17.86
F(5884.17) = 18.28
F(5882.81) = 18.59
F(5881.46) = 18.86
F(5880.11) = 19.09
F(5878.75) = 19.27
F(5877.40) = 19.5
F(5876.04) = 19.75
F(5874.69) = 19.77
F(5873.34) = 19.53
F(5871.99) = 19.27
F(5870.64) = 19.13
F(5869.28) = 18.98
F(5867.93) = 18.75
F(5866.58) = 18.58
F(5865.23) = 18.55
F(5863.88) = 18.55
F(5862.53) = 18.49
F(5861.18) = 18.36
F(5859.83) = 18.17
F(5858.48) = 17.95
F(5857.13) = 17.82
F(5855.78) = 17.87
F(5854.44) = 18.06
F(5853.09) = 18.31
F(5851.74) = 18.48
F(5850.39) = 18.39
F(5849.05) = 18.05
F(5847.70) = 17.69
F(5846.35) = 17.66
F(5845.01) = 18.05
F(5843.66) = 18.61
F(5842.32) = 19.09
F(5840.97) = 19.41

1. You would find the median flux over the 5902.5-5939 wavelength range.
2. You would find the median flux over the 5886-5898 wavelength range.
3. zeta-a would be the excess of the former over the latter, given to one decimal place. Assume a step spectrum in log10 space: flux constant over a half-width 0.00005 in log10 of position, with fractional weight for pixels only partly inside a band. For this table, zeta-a 2.7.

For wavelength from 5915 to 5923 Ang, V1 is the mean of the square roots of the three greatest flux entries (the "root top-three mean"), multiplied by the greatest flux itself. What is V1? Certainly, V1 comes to 81.2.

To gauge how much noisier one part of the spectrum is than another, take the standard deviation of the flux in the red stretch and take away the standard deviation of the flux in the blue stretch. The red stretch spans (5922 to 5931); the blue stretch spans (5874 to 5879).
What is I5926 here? 0.15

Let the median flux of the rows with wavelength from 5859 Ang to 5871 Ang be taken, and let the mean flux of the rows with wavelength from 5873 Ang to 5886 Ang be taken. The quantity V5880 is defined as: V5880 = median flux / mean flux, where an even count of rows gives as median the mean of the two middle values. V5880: 0.97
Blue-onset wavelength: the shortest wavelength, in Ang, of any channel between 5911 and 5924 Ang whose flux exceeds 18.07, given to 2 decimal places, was 5911.33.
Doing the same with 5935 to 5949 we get 5935.88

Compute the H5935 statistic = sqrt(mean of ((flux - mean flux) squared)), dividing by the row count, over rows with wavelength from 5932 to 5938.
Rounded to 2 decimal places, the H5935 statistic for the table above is 0.31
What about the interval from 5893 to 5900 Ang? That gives 0.53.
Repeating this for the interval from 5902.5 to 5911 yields 0.46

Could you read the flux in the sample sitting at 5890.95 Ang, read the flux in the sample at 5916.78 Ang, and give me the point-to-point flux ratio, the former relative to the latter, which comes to 0.84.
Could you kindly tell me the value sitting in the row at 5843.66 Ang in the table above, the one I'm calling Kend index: 18.61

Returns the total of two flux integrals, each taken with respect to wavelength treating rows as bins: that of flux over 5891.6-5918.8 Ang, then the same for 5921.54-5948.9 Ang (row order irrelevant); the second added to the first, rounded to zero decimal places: 997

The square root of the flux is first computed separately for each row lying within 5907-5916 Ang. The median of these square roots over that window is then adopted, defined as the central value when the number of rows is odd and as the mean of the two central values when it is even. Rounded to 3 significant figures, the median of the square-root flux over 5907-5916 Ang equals 4.33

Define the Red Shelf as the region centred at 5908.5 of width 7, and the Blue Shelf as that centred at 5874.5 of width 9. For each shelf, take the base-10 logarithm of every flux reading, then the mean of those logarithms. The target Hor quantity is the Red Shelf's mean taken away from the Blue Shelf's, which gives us 0.01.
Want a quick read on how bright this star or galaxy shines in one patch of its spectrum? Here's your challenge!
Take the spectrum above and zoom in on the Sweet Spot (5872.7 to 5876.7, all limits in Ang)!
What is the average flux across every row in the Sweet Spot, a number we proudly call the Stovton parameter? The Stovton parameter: 19.7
